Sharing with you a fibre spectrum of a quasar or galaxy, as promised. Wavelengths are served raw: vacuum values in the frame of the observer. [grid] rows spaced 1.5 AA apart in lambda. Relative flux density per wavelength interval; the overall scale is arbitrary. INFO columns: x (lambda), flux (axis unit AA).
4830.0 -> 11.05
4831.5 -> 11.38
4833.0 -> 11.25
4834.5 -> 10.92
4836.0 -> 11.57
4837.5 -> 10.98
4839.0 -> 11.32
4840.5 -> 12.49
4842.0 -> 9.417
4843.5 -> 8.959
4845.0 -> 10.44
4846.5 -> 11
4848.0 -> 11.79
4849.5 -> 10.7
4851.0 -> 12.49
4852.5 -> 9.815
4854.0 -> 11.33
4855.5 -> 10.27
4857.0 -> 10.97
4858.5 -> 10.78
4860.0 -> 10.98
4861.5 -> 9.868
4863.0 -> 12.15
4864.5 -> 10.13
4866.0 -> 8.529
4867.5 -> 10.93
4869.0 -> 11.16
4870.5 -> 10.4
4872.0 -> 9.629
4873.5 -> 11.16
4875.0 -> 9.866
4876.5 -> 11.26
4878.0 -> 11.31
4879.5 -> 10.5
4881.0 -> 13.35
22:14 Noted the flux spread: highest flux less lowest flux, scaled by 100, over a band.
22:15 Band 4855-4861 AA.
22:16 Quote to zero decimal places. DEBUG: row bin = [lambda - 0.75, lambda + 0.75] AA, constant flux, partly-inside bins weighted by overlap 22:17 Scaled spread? 71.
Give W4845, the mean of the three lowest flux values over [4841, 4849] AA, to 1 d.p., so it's 9.6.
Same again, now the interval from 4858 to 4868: 9.5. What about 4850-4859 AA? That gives 10.3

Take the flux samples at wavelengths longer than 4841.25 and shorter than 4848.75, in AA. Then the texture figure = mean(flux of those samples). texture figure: 10.3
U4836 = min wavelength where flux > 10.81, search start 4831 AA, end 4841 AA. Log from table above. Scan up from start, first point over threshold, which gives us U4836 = 4831.5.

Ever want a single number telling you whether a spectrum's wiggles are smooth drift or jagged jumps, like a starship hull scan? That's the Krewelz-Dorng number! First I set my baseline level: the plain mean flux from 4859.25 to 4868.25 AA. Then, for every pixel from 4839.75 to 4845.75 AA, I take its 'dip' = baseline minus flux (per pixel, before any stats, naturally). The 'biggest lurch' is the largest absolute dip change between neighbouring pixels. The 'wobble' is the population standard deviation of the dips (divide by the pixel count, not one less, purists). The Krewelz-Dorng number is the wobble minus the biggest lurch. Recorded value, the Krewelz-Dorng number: -1.7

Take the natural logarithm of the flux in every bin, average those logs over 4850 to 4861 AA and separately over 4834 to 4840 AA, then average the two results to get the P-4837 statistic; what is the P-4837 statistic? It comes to 2.40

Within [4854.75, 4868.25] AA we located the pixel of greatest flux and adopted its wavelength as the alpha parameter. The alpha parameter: 4863.0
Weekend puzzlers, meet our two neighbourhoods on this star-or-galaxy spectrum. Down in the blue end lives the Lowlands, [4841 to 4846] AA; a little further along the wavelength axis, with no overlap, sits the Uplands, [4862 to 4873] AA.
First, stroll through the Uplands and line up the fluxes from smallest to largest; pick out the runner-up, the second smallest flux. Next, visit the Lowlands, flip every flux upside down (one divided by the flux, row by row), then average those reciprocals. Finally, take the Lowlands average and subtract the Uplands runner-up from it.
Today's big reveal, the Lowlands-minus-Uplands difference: -9.5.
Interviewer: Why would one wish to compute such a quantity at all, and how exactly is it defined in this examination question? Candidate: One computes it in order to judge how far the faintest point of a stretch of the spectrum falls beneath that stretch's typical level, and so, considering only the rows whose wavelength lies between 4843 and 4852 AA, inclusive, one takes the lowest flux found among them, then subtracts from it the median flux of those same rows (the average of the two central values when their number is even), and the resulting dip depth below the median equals -1.89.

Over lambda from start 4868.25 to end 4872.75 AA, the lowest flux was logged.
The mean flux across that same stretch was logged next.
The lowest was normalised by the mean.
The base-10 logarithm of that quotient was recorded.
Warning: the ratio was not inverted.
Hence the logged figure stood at -0.033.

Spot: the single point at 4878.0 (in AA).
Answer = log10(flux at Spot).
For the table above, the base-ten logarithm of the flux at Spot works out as 1.05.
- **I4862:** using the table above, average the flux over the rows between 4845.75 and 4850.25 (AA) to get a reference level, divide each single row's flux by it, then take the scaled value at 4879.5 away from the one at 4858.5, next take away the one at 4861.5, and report -0.86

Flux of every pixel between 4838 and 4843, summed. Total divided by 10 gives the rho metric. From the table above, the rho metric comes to 3.32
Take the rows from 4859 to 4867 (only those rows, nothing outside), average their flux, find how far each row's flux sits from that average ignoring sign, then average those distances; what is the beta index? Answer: 1.0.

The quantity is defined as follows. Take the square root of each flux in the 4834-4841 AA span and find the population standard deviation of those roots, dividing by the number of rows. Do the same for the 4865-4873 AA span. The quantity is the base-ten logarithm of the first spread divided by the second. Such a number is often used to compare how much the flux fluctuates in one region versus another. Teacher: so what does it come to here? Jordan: -0.27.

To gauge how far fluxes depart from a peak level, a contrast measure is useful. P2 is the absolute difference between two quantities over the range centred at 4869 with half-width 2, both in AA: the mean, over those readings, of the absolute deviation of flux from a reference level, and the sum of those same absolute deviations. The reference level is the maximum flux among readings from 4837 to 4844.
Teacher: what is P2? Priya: 3.3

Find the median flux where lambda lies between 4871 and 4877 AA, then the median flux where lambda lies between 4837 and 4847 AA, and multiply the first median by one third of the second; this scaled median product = 38.5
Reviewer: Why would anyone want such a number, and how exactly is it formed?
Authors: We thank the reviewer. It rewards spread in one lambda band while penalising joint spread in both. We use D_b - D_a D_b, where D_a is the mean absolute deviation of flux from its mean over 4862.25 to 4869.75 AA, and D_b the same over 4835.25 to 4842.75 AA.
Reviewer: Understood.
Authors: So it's 0.00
